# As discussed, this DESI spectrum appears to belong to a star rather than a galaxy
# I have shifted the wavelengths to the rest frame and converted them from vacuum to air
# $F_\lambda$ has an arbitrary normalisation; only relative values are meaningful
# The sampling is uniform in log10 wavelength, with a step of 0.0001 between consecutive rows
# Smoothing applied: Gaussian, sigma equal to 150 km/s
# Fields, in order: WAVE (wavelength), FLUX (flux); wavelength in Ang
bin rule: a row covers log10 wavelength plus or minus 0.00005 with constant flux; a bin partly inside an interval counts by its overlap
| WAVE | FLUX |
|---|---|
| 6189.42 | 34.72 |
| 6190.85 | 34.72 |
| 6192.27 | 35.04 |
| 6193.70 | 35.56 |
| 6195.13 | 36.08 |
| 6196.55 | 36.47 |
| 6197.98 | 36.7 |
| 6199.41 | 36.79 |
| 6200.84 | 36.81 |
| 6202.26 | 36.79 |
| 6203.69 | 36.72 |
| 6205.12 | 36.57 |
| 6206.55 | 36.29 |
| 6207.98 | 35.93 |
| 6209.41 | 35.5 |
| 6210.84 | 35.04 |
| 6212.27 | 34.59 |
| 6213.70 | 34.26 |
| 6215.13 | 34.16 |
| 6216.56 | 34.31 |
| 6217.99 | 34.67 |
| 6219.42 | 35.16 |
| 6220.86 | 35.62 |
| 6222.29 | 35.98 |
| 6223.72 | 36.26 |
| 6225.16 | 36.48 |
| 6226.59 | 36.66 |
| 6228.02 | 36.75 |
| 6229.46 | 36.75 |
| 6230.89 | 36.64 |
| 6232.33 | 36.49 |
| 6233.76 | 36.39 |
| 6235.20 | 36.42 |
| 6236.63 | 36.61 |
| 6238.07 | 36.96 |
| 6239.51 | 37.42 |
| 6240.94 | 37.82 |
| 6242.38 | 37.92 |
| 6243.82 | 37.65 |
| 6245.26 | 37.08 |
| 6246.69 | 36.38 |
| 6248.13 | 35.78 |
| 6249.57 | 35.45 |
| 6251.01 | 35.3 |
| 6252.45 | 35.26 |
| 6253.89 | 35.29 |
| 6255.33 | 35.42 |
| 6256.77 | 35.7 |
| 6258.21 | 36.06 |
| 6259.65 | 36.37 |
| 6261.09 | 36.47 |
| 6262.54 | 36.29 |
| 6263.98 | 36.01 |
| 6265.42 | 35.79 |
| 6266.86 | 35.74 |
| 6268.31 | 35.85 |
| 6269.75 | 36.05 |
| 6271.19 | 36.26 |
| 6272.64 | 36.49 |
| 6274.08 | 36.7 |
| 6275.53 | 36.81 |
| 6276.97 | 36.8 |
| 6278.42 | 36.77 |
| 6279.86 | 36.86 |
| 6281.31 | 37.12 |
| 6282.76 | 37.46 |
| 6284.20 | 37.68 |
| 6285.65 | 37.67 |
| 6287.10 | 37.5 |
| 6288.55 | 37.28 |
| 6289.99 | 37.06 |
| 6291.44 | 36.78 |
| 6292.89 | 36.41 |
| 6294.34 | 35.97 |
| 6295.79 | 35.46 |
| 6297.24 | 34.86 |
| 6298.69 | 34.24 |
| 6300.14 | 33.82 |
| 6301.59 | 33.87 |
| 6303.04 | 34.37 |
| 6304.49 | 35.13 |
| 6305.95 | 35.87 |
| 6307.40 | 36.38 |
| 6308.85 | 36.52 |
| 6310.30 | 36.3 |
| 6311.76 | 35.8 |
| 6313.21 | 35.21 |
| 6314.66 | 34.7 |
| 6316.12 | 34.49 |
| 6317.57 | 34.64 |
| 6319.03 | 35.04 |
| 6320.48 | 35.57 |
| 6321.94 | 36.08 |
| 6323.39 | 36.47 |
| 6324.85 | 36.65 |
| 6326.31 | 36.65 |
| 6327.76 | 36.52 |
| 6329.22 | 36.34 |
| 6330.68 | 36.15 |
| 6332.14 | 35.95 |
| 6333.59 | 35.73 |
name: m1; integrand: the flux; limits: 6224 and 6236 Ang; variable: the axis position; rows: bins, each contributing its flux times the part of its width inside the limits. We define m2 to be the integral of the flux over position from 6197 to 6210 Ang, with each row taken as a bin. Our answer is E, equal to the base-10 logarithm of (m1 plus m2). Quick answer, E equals 2.96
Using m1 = 439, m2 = 474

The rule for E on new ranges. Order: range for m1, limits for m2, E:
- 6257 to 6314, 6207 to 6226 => 3.44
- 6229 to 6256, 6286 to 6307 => 3.24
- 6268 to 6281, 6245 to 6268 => 3.11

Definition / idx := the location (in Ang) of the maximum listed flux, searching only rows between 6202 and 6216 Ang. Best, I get 6202.26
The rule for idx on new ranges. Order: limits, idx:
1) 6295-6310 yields 6308.85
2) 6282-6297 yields 6284.20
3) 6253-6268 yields 6261.09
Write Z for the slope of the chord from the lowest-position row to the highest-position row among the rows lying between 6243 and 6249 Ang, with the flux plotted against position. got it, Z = -0.43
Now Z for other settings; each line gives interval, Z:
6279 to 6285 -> 0.19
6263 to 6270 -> 0.01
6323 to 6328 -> 0.01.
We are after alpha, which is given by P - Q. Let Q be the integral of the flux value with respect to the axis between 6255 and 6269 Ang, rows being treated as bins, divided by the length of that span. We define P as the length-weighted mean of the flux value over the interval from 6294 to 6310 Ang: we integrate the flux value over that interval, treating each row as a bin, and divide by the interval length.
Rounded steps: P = 35.2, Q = 36.0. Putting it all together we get -0.8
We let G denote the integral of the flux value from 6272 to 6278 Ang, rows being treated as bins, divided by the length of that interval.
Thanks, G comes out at 36.7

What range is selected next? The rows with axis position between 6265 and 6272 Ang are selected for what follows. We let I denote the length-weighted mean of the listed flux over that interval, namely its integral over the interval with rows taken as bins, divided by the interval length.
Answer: 35.9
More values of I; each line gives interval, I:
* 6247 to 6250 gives 35.7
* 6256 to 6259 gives 35.9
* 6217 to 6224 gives 35.5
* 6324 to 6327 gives 36.6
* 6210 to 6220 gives 34.6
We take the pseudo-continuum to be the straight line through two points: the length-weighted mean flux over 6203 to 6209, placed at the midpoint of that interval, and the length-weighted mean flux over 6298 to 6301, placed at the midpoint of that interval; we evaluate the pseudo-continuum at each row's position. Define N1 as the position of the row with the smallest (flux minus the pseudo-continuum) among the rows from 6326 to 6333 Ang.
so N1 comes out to 6332.14 Ang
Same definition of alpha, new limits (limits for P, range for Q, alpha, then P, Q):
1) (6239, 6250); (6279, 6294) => -0.2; 37.0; 37.2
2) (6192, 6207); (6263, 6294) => -0.3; 36.4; 36.7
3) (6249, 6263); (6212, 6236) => 0.0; 35.7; 35.8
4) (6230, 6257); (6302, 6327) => 0.8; 36.4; 35.6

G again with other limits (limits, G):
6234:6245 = 37.2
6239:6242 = 37.7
